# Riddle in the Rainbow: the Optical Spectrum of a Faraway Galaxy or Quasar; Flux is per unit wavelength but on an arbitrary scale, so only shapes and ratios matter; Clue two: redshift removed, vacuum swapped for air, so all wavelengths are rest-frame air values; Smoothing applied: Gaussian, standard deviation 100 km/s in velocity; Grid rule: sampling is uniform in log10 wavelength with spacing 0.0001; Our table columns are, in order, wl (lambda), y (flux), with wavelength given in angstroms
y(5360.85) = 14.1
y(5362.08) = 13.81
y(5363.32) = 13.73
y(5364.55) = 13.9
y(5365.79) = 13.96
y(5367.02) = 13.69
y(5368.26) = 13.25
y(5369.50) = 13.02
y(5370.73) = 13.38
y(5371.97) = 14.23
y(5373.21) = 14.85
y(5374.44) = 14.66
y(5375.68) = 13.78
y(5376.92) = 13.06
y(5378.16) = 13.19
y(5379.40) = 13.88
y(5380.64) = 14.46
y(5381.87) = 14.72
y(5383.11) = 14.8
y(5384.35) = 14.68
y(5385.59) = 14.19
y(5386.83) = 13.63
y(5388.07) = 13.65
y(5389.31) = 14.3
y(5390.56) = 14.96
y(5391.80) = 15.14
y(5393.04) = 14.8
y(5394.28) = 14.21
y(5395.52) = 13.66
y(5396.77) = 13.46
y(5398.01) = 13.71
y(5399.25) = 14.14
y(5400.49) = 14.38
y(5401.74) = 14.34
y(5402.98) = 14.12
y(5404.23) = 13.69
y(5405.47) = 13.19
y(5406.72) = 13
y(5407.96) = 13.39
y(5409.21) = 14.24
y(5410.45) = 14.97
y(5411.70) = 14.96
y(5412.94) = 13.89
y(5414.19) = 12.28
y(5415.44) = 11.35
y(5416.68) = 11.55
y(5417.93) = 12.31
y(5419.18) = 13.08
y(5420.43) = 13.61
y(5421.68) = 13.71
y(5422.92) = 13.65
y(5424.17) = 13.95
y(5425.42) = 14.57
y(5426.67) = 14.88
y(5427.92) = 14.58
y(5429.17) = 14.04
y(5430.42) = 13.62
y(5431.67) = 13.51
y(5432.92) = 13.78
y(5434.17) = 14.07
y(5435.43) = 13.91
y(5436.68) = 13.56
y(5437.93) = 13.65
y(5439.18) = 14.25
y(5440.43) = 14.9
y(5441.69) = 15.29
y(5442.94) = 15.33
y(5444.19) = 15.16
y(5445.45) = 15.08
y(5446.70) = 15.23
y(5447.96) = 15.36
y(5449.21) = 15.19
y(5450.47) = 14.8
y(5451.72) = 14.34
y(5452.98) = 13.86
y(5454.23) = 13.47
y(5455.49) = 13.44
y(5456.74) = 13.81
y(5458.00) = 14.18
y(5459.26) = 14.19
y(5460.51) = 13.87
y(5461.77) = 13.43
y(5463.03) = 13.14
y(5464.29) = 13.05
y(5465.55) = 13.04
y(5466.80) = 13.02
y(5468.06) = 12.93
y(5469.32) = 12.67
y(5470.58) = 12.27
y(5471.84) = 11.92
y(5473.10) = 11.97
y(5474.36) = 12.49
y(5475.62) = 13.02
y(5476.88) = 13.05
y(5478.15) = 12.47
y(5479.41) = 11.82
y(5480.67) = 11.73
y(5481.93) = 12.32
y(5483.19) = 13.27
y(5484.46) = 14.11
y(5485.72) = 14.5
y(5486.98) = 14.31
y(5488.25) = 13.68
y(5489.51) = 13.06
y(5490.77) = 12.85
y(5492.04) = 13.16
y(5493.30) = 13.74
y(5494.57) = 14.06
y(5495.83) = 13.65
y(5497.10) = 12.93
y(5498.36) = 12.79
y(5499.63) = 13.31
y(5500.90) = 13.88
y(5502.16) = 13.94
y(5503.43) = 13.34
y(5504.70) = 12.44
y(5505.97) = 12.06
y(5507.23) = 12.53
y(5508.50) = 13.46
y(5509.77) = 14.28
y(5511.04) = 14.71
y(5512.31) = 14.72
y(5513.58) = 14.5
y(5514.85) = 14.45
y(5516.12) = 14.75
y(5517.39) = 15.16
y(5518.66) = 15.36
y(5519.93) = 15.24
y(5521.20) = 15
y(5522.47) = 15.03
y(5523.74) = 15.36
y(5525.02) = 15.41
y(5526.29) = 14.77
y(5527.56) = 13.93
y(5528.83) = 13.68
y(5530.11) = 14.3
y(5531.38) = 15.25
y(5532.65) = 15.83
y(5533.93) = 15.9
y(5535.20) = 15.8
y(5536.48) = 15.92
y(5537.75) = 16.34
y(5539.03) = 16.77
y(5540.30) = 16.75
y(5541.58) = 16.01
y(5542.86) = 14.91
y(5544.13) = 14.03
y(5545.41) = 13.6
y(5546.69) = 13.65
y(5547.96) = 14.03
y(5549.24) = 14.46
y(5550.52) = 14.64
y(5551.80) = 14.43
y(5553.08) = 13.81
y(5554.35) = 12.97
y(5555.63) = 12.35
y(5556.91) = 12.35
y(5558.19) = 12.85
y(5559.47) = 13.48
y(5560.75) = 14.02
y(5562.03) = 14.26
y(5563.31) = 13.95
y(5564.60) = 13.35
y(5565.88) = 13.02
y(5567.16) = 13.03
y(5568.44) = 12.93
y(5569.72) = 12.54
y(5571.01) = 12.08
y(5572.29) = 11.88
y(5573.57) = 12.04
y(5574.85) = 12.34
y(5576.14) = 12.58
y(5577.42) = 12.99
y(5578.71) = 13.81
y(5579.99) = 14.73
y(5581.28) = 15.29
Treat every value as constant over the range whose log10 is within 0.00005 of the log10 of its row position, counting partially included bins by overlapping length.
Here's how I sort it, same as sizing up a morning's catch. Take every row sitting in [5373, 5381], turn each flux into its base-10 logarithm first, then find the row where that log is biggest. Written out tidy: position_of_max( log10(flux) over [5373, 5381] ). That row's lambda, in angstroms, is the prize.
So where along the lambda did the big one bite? 5373.21 angstroms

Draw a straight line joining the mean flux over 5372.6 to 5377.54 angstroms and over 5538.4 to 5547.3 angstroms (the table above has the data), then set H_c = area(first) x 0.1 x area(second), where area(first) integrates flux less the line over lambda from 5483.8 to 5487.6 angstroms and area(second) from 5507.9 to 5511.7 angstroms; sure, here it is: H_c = 0.5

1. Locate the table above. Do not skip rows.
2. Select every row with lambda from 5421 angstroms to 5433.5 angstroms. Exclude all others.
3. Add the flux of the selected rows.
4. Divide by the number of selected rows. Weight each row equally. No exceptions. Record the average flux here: 14.0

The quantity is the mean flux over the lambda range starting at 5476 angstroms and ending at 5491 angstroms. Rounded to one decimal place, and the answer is 13.1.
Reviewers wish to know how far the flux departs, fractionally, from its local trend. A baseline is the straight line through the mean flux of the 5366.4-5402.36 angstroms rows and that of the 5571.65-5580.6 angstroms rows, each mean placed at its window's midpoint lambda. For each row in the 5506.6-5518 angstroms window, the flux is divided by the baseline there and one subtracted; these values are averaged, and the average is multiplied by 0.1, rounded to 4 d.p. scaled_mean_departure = 0.0074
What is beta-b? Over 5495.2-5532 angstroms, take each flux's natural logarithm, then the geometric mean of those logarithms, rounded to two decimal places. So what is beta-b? 2.65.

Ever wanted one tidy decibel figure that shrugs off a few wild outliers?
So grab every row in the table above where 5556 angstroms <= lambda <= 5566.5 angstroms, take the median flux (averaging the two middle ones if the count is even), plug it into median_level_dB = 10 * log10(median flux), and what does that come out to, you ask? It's 11.3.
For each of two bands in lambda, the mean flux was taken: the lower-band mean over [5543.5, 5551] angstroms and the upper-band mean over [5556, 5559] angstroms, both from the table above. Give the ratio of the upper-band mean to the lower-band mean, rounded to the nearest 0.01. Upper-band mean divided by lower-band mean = 0.90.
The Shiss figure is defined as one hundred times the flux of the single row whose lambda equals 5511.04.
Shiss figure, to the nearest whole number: 1471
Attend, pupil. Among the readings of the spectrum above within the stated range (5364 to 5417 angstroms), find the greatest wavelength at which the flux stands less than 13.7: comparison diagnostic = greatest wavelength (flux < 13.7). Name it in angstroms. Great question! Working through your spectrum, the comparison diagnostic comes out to 5416.68 angstroms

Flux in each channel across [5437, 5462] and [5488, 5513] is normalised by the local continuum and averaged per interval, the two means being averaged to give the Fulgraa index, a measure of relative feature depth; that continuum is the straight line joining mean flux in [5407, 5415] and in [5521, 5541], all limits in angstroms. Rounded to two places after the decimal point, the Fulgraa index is 0.95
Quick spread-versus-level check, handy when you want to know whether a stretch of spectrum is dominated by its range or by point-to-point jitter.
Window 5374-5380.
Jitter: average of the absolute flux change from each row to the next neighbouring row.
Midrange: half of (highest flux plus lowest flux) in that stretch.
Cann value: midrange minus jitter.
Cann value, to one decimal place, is 13.3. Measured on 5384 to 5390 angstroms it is 13.7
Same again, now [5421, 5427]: 13.9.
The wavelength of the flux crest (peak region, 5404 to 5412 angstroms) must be 5410.45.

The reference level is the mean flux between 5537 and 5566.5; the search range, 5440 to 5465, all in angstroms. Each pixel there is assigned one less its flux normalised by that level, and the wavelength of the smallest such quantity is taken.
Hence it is 5447.96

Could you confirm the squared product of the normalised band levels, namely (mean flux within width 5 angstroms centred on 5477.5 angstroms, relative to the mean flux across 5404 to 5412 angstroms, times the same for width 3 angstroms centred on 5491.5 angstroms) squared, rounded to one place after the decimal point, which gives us 0.7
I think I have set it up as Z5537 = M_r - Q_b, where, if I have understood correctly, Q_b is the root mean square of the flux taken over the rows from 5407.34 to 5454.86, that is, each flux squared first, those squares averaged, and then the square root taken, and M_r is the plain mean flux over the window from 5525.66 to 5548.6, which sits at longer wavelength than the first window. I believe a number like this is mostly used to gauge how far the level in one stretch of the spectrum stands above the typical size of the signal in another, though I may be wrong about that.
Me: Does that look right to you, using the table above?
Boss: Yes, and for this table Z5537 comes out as 1.0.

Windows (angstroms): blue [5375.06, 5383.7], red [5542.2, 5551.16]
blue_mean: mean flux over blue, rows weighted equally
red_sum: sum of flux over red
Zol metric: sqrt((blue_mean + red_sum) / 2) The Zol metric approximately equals 7.53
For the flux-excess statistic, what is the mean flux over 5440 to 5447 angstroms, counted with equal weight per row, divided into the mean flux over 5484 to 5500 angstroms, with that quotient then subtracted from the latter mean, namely 12.7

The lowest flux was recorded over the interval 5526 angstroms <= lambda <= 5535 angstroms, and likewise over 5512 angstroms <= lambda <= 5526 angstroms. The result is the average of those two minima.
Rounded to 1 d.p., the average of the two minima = 14.1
